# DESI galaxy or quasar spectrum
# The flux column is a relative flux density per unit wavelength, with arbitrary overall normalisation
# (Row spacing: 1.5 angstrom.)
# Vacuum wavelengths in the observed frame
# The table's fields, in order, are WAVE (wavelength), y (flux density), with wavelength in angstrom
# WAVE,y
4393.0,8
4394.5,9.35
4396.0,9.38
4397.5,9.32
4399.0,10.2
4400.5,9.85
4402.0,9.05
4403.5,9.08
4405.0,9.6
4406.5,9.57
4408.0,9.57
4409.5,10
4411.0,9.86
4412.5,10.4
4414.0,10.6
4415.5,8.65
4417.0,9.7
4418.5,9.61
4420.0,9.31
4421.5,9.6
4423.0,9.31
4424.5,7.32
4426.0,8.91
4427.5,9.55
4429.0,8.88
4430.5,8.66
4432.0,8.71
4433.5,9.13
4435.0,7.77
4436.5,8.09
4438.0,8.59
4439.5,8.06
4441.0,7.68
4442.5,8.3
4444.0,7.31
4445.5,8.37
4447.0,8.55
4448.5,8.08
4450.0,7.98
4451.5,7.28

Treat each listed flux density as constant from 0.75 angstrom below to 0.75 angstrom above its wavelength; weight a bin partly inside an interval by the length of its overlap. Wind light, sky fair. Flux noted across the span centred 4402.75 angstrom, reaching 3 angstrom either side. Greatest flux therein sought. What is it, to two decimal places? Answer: 9.85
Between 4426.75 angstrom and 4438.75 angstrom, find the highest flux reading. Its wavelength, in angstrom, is 4427.5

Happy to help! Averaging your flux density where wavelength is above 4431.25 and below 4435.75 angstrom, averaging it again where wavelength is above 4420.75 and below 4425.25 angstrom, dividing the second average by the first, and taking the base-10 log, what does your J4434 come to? 0.01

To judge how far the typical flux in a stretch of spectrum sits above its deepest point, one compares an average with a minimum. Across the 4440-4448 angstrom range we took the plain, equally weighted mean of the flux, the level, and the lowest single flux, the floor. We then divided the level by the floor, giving 1.10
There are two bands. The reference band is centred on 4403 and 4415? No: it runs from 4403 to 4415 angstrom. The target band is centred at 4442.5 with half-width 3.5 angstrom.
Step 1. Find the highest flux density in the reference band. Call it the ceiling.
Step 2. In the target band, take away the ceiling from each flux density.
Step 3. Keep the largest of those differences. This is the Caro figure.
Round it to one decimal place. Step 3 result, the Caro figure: -2.2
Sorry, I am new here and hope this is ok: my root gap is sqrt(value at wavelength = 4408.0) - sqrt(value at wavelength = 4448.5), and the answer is 0.25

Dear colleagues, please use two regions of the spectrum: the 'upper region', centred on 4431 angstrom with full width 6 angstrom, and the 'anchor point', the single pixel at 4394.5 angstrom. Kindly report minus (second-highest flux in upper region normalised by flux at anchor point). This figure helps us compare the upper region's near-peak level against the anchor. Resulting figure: -0.95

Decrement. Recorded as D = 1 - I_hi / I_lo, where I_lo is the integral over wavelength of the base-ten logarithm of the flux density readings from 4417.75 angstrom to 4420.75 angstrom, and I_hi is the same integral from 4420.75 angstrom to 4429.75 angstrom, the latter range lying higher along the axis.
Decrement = -1.9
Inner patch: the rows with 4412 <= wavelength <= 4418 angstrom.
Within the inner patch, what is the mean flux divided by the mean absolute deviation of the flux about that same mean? 15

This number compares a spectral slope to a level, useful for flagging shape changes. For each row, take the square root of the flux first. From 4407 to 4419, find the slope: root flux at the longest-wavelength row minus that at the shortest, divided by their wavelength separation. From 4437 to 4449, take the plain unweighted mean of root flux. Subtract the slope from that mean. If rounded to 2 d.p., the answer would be 2.85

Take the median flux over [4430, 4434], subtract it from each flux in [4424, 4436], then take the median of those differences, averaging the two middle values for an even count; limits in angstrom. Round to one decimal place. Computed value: 0.1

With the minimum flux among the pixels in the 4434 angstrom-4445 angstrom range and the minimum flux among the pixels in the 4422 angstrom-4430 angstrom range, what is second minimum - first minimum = 0.0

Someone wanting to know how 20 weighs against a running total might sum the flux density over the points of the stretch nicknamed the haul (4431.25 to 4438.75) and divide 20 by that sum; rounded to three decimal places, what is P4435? 0.473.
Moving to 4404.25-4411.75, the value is 0.412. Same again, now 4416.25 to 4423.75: 0.421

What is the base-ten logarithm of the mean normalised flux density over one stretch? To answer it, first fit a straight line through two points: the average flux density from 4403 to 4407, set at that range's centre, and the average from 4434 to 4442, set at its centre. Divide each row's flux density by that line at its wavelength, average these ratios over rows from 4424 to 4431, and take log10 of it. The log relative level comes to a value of 0.010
